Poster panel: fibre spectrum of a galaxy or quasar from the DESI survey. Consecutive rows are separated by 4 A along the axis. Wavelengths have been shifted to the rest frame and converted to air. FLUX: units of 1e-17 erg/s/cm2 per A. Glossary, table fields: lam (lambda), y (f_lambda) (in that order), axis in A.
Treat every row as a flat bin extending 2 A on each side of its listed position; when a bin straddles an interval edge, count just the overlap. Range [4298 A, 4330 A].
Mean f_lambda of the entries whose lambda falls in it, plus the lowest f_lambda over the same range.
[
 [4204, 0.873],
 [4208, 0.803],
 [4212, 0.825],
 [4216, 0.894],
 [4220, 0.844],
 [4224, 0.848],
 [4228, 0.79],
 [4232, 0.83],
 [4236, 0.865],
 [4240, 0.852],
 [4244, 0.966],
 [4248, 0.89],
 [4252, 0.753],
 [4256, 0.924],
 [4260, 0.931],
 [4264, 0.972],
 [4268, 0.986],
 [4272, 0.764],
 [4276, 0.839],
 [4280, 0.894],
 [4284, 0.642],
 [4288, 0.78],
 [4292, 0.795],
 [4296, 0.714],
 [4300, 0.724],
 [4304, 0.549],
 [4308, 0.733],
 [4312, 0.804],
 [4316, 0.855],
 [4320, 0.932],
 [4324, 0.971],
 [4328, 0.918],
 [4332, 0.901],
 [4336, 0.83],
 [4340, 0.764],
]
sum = 1.36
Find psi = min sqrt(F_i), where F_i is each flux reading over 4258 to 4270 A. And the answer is 0.96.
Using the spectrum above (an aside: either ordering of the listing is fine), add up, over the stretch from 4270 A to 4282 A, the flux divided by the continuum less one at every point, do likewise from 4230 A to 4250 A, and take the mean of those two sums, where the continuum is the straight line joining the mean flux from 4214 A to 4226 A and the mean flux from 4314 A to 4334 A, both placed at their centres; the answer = -0.1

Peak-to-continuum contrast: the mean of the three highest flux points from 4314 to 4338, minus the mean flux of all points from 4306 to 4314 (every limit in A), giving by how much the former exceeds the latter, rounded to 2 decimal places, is 0.17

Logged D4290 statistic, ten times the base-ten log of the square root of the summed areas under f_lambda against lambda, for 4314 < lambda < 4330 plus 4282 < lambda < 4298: 7.11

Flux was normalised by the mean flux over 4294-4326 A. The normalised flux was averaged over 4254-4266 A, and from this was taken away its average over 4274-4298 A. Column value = 0.21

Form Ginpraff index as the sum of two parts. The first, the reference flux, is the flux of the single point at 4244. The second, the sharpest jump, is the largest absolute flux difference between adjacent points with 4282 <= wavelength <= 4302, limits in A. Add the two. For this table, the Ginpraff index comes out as 1.10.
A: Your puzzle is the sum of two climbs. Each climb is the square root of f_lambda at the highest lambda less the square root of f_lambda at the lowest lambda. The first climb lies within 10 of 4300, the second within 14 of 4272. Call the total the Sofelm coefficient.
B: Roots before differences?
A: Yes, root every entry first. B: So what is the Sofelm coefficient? -0.20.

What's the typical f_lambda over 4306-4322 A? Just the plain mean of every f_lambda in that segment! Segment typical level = 0.83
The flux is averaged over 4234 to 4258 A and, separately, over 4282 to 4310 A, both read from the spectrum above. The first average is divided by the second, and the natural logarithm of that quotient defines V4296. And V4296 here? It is 0.22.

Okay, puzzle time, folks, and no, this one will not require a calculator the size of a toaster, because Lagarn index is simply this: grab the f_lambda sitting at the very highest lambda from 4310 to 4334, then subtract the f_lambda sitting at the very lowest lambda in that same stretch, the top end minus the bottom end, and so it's 0.10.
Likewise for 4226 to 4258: 0.13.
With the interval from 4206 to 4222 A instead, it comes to 0.04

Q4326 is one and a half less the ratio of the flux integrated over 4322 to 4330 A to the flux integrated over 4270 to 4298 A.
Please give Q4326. 1.2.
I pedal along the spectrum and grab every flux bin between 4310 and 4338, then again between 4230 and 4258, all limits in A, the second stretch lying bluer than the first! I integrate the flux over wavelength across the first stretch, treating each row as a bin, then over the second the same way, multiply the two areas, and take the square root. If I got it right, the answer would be 24.6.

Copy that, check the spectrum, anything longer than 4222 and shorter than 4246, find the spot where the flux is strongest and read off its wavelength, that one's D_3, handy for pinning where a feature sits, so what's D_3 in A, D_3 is 4244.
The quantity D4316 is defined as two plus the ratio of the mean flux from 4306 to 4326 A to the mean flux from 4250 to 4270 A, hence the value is 2.94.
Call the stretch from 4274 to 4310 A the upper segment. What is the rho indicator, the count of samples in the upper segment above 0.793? 3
